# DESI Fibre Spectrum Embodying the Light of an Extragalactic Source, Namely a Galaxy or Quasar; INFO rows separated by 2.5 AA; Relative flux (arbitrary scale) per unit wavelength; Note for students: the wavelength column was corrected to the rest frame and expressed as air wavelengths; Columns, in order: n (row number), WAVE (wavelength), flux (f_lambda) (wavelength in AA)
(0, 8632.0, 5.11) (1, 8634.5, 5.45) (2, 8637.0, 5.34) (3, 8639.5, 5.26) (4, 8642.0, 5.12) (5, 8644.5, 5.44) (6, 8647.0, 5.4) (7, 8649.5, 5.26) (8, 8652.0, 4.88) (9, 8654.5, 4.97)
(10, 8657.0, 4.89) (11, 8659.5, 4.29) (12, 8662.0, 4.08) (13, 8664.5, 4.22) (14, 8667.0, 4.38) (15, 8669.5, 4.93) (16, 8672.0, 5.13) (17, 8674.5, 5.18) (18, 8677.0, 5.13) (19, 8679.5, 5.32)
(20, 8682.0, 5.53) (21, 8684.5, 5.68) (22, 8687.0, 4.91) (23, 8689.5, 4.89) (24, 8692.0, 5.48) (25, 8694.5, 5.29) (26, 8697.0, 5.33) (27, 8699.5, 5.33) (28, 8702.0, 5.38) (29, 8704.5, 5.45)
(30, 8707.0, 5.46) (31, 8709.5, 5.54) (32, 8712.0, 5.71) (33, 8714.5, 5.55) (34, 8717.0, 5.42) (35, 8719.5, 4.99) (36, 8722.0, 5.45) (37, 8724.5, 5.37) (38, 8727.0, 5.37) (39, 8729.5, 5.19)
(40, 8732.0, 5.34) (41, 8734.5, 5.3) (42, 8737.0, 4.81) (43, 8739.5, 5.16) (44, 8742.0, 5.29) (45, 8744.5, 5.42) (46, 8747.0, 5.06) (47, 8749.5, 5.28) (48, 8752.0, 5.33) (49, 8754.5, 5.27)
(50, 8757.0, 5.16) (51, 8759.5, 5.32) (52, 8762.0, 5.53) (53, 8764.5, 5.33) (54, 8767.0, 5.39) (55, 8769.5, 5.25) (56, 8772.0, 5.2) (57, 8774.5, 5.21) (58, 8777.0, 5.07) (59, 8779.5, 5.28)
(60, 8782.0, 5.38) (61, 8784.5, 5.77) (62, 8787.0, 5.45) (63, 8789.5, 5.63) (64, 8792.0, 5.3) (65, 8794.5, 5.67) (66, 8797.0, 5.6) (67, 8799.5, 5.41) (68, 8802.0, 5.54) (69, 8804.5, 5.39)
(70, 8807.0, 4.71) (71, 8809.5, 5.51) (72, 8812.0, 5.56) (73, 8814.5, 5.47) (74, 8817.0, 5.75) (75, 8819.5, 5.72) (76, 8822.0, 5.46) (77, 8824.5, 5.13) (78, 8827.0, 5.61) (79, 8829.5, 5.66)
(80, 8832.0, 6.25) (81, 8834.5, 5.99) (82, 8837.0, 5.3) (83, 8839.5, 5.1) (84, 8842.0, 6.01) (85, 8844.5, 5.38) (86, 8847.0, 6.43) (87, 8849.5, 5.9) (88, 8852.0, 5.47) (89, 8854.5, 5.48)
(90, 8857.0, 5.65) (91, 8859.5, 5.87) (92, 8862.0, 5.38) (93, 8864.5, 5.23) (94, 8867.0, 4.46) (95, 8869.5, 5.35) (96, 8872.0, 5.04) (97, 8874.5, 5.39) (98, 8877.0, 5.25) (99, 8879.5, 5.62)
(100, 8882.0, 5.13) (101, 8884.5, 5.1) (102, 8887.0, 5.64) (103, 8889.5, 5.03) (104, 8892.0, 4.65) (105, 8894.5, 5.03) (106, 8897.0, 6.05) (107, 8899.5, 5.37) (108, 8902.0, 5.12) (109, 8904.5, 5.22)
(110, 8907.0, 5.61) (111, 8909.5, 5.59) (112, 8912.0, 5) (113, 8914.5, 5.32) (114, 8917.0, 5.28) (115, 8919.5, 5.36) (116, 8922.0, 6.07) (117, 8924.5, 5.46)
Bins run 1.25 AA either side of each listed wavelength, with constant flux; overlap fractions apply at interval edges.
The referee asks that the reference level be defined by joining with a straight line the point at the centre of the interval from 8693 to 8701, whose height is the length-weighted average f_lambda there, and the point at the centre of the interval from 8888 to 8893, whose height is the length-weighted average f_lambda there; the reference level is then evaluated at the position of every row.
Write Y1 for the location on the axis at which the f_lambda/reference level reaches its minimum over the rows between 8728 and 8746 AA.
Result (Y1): 8737.0 AA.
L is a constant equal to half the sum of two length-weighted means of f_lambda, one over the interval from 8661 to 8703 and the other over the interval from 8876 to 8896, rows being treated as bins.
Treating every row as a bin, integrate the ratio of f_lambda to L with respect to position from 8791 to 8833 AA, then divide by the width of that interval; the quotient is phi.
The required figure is 1.07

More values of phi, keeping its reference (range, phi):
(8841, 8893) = 1.05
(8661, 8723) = 1.01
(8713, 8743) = 1.03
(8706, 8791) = 1.04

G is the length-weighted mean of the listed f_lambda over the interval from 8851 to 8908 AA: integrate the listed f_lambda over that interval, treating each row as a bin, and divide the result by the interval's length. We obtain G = 5.31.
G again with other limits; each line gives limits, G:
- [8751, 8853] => 5.49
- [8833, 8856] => 5.68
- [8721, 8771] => 5.28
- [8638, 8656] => 5.19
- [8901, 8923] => 5.39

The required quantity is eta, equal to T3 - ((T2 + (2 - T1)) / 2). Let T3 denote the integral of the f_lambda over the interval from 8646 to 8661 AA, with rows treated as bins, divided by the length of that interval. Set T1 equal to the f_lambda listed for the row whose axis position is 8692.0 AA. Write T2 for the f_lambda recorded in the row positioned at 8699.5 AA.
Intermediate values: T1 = 5.48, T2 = 5.33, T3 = 4.93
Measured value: 4.00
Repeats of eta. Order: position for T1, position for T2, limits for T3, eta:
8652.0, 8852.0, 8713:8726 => 4.07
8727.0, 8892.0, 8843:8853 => 5.17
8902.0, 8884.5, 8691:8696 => 4.39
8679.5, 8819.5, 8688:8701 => 4.06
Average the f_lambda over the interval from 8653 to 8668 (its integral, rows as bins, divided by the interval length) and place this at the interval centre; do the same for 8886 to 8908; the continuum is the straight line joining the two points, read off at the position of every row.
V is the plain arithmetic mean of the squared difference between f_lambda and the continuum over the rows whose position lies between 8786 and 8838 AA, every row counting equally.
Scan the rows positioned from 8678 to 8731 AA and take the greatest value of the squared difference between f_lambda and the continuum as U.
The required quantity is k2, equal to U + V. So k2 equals 1.6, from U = 1.2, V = 0.36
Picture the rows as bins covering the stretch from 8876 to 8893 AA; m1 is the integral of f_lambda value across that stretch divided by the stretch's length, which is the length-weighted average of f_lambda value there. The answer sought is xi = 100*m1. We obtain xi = 521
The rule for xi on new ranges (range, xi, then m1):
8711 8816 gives 534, 5.34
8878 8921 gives 531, 5.31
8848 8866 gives 557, 5.57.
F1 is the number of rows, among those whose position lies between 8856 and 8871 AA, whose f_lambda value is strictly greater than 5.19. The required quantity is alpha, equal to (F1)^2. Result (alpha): 25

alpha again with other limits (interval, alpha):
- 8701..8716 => 36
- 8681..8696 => 16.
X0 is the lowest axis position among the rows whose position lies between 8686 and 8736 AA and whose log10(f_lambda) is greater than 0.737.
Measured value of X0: 8692.0 AA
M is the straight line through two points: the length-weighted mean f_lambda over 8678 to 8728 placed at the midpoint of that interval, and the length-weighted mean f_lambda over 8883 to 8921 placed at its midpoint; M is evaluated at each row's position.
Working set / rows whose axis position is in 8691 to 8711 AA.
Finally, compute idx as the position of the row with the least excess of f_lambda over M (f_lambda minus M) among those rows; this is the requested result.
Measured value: 8694.5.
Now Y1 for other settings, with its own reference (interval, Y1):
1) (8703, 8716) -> 8704.5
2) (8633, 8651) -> 8642.0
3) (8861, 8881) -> 8867.0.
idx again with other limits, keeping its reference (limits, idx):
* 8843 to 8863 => 8844.5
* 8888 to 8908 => 8892.0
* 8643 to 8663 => 8662.0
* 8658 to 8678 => 8662.0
